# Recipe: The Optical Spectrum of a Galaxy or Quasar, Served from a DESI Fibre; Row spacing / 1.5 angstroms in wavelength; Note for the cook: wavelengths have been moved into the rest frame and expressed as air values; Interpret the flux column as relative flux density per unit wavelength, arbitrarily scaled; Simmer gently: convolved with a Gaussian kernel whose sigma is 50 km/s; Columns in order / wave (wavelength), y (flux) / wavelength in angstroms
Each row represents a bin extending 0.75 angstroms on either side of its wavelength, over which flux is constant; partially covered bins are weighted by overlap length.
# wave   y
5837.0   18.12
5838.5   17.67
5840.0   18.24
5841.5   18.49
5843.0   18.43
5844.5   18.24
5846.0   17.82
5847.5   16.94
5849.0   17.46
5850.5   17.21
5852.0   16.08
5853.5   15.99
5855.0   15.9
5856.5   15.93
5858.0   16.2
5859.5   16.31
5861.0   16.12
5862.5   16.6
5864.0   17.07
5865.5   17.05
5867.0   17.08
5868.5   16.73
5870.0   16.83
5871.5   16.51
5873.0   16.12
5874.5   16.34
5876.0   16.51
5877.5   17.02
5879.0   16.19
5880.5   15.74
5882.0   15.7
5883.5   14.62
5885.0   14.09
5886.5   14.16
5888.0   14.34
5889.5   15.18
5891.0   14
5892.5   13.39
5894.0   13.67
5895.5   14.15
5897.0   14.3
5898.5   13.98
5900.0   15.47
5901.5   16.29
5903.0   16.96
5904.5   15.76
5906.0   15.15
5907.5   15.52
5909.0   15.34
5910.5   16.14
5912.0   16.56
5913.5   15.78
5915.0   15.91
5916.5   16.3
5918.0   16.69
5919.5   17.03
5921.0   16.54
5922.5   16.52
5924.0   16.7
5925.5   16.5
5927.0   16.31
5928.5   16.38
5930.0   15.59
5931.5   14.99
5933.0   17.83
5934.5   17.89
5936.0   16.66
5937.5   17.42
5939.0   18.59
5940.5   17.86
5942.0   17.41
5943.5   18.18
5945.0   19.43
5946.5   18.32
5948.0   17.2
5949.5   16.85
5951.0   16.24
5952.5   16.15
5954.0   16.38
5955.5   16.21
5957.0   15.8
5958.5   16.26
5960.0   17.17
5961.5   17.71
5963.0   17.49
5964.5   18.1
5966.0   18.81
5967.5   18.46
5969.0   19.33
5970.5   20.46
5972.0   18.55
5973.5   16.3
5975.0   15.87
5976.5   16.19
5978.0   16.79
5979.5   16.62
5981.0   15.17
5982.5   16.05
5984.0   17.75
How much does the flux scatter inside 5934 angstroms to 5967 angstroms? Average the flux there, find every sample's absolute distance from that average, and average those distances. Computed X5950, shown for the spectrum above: 0.8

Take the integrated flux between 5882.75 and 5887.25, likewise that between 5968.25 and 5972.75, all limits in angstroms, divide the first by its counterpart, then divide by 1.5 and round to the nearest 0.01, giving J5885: 0.49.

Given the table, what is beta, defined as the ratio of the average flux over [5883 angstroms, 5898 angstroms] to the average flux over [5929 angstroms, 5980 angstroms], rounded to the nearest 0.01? 0.82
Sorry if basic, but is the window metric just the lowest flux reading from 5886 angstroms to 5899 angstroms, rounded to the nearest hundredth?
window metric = 13.39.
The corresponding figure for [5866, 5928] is 13.39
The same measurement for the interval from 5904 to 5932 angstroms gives 14.99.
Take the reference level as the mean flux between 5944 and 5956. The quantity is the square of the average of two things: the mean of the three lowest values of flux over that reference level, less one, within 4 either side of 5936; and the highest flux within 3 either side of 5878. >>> 73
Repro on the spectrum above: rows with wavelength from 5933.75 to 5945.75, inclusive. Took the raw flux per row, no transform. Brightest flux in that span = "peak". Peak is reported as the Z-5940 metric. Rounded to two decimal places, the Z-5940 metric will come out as 19.43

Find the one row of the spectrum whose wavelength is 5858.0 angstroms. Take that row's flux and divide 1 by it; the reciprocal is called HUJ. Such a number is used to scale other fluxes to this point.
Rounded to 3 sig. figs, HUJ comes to 0.0617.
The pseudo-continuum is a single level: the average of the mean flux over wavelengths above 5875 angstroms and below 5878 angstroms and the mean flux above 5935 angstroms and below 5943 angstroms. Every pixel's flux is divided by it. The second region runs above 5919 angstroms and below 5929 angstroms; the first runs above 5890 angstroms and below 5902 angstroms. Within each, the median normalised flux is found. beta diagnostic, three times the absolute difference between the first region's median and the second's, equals 0.43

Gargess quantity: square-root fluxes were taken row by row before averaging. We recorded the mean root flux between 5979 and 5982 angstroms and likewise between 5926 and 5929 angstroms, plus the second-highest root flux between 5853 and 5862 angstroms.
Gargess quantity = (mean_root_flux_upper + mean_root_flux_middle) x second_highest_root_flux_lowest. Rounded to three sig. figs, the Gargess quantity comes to 32.3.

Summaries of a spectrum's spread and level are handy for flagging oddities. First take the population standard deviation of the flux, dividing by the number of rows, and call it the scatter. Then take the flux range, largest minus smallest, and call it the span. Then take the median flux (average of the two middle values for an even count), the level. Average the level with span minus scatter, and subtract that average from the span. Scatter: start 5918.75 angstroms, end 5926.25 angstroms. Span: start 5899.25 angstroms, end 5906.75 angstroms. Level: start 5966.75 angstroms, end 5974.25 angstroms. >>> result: -8.27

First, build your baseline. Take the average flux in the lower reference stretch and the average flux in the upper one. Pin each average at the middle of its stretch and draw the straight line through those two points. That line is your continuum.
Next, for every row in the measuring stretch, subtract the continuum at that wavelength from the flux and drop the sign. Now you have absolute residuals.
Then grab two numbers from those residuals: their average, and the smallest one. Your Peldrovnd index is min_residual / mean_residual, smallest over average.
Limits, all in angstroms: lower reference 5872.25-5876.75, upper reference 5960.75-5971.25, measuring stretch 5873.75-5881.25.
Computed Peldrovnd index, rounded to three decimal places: 0.047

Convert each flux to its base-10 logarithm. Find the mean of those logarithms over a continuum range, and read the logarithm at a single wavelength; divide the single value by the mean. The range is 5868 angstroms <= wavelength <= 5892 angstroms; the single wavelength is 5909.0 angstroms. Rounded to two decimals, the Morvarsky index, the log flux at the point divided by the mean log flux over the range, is 0.99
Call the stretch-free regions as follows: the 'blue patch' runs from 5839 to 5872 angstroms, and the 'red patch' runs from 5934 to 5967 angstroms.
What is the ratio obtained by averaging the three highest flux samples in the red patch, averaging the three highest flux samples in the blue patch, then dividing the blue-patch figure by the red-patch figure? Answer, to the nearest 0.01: 0.97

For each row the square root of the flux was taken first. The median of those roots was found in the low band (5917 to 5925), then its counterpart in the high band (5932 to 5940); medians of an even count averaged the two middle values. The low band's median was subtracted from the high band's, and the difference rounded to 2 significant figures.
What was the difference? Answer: 0.14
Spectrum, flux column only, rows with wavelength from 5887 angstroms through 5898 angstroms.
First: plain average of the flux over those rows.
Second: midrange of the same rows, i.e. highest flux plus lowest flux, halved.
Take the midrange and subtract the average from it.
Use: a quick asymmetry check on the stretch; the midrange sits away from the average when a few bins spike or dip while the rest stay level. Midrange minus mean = 0.14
